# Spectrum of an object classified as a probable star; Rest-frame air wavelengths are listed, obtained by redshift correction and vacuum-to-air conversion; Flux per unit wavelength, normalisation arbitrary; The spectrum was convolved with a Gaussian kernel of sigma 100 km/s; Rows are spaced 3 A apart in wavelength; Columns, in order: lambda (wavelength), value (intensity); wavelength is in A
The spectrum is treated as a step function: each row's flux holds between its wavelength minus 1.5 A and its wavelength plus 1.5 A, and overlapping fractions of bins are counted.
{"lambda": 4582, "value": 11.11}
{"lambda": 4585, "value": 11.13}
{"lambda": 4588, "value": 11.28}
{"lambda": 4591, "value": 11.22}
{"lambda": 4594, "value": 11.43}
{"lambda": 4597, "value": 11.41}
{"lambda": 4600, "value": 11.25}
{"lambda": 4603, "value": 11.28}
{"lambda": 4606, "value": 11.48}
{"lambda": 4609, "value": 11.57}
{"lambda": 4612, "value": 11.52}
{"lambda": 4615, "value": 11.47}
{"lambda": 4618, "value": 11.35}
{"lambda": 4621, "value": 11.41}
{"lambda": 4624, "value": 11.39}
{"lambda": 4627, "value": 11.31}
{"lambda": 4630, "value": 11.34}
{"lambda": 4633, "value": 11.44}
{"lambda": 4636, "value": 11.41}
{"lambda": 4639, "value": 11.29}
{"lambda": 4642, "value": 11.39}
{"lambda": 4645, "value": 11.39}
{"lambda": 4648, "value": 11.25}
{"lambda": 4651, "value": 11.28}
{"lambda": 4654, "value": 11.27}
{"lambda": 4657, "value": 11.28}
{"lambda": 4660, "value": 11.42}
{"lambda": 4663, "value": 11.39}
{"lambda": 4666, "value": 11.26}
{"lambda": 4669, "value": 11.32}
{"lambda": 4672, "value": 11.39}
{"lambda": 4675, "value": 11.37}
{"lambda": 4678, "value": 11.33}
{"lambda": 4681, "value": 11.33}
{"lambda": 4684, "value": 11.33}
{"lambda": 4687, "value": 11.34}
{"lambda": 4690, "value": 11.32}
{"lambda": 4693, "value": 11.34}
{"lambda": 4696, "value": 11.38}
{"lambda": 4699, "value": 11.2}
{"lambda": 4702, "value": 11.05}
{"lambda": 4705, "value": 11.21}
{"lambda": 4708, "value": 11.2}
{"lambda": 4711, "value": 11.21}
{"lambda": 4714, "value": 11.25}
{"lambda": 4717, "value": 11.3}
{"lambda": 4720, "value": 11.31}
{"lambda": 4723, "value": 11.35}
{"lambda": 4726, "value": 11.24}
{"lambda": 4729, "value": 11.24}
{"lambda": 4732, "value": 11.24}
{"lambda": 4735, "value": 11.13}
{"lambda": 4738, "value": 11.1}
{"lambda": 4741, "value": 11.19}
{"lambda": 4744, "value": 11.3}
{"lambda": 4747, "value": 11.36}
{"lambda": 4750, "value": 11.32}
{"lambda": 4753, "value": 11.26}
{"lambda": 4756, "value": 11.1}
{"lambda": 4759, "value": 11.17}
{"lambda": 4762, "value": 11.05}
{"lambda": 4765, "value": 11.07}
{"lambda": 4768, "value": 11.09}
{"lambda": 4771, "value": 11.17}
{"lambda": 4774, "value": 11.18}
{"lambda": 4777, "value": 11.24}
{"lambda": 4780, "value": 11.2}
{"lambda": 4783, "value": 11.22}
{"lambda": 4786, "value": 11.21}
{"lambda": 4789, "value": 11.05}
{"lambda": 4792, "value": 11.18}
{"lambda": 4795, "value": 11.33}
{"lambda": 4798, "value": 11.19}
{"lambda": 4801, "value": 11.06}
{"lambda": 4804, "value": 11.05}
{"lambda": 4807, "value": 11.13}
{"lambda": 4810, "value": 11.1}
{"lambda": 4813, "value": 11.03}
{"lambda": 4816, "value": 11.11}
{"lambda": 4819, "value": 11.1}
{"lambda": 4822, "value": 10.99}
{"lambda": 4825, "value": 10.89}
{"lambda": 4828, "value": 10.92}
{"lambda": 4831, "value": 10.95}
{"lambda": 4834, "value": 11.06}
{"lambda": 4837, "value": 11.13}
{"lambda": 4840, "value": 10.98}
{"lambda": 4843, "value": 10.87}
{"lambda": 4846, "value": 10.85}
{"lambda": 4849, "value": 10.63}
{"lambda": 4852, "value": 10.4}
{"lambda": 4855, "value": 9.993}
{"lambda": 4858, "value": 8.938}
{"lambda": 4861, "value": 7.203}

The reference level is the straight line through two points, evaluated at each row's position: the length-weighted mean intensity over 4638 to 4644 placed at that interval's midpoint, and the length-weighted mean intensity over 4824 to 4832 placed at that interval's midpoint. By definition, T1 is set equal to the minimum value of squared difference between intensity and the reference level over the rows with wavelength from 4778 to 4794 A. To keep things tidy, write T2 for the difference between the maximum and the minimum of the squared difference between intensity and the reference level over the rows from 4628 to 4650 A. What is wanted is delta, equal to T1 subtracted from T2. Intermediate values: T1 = 0.0017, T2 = 0.006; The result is 0.004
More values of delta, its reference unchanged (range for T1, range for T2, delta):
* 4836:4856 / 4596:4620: 0.035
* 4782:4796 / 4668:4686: 0.010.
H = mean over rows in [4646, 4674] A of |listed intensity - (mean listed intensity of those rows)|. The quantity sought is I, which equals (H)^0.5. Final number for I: 0.235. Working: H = 0.055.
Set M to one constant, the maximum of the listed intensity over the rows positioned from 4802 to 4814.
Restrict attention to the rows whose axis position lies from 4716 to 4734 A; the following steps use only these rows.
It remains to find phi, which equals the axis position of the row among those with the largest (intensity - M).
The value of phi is 4723 A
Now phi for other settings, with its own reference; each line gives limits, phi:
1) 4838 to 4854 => 4840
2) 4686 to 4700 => 4696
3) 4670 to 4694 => 4672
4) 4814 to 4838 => 4837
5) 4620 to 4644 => 4633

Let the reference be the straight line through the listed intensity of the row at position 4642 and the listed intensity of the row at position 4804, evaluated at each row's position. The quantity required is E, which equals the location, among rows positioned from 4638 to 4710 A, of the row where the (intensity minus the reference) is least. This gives 4702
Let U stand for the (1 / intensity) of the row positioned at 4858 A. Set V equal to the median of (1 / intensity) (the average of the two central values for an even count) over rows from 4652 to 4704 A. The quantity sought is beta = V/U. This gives 0.79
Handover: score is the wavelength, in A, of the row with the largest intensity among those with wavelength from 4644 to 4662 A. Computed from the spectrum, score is 4660 A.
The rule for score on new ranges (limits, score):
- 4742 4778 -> 4747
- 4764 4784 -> 4777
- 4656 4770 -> 4660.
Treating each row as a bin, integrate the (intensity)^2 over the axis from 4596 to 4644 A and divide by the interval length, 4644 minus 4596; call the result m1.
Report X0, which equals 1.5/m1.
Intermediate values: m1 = 130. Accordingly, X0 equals 0.0116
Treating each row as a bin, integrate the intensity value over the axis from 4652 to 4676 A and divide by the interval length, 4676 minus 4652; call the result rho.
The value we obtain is 11.3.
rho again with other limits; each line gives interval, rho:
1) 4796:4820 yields 11.1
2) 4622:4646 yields 11.4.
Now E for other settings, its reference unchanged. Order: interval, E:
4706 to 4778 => 4738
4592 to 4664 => 4600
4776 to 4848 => 4825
